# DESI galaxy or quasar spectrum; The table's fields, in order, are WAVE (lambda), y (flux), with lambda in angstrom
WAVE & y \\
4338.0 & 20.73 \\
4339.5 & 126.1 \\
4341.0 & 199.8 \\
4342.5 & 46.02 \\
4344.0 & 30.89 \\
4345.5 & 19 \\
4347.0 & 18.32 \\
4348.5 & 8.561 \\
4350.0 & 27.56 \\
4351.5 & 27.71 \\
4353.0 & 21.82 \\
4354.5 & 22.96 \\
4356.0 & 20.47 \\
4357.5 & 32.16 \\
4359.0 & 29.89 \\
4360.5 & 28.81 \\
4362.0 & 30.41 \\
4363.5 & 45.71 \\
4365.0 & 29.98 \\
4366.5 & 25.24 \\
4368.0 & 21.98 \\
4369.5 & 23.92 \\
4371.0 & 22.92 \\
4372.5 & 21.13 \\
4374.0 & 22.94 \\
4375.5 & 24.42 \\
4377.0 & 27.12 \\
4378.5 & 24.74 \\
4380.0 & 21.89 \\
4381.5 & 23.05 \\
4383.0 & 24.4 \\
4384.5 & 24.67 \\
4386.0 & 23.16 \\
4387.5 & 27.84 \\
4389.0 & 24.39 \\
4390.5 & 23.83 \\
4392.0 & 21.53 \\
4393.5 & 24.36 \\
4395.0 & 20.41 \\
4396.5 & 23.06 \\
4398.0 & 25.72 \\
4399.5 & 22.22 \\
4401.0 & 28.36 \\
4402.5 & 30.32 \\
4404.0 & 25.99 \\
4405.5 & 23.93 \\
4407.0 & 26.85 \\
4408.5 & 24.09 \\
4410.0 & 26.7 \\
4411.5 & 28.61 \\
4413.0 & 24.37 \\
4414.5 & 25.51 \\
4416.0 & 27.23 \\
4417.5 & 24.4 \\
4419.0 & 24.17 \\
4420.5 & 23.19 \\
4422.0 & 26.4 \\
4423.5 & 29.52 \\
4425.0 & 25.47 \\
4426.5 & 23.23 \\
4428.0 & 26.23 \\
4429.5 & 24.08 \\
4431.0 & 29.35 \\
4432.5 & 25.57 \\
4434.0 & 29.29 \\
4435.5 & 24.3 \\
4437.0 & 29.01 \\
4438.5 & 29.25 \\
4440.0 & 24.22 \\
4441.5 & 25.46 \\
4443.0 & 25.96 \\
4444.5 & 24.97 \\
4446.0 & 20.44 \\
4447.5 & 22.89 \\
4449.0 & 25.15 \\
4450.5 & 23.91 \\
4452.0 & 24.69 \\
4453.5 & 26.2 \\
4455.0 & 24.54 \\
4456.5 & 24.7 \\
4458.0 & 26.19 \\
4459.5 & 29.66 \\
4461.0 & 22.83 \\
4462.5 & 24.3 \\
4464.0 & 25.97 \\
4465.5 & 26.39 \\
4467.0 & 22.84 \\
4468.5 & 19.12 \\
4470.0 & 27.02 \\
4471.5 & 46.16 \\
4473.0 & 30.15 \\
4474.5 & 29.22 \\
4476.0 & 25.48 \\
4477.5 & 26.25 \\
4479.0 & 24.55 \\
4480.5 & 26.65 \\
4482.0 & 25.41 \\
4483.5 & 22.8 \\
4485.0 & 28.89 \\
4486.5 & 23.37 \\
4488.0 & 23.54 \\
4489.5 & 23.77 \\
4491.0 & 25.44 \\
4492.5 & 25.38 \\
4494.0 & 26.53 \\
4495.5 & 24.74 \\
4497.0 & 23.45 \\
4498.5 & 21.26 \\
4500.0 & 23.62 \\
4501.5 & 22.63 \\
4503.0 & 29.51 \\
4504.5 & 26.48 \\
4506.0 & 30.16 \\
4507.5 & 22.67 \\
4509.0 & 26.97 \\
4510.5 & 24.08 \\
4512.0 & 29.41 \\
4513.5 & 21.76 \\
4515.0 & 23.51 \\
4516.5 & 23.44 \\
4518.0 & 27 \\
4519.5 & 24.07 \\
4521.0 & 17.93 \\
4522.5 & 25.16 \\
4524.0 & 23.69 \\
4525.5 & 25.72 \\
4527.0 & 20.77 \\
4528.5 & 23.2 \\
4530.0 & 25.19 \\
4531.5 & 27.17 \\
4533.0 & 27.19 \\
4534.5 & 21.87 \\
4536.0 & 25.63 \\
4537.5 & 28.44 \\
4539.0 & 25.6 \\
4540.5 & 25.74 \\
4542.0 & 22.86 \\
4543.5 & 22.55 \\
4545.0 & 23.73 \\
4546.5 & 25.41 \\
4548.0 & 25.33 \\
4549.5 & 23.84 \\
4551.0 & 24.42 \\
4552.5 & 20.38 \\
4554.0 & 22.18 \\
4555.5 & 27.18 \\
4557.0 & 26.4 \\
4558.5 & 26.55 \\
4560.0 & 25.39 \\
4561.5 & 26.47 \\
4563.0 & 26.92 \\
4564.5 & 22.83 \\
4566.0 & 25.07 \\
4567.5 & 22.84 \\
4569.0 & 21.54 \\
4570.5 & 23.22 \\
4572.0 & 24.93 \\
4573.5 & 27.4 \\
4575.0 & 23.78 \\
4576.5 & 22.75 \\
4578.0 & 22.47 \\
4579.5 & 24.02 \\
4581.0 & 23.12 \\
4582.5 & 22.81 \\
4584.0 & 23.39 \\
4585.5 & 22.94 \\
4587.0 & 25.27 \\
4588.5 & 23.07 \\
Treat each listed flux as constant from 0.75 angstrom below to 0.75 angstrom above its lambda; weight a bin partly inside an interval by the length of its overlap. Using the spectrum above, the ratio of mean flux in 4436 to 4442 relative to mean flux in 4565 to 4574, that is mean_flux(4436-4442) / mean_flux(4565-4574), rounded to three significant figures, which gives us 1.12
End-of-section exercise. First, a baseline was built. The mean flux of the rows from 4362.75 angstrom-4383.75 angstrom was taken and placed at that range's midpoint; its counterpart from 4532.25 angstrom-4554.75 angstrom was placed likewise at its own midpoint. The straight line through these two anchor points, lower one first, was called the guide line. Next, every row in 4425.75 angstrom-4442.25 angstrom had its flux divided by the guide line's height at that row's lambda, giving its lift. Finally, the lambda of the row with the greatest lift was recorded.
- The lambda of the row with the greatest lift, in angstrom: 4431.0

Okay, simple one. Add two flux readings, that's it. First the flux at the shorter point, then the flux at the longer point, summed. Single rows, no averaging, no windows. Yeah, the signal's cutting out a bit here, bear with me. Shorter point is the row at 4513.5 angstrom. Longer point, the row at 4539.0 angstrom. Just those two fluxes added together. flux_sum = 47.4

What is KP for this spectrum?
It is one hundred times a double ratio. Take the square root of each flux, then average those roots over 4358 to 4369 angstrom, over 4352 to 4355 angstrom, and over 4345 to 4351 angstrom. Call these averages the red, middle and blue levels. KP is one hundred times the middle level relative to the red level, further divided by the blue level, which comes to 20.6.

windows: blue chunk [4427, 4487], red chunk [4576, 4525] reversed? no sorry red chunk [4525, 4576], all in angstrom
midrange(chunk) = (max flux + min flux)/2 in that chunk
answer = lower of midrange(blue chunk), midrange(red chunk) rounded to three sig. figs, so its 24.4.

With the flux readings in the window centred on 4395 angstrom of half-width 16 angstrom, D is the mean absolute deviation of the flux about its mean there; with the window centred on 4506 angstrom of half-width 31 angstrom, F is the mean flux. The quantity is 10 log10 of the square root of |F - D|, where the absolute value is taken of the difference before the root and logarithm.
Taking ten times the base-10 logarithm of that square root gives 6.80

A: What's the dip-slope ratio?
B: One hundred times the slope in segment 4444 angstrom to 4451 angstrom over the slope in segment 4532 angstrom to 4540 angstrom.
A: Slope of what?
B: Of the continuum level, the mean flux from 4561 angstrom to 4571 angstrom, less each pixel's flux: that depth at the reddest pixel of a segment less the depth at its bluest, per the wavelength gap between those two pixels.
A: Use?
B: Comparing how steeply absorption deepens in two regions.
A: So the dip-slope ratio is 67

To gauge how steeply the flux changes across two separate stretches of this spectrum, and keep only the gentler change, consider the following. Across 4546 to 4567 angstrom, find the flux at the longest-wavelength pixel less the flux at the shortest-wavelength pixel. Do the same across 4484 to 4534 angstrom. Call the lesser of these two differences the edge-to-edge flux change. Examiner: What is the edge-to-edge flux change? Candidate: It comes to -2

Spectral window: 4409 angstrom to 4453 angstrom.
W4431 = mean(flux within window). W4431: 25.6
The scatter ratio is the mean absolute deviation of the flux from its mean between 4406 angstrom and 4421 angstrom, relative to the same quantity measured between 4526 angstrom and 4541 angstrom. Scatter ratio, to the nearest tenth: 0.8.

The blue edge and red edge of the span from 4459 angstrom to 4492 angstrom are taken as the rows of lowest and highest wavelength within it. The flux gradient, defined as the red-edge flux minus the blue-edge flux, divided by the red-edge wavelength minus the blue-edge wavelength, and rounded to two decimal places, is -0.13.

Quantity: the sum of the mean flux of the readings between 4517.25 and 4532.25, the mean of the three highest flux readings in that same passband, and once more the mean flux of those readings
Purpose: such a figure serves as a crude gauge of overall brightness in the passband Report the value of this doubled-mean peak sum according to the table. 74.6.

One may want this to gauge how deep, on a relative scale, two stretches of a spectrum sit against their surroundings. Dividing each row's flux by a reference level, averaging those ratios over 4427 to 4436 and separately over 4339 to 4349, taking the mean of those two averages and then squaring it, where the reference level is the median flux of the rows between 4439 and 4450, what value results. 3.3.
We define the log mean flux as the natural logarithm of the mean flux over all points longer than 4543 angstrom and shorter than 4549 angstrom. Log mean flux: 3.19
